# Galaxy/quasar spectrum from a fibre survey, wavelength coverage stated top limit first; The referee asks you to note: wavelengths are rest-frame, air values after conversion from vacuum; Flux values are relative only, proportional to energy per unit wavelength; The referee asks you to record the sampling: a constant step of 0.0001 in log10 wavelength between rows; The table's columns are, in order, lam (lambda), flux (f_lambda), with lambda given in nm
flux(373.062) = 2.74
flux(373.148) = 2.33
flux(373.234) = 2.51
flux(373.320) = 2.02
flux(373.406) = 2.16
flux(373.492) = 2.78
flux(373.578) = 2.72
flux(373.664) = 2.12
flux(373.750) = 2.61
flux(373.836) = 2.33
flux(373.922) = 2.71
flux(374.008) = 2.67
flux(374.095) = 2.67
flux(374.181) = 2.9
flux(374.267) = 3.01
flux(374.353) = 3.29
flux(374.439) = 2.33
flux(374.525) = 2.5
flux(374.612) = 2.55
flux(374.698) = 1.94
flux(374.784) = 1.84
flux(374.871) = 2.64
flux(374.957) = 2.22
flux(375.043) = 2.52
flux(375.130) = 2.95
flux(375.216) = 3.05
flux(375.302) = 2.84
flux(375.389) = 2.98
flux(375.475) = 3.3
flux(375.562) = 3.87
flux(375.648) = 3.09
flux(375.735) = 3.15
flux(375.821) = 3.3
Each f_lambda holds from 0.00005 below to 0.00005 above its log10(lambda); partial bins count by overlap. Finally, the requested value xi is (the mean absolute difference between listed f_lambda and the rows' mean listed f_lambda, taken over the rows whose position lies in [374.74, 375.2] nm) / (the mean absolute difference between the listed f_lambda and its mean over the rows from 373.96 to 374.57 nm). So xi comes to 1.3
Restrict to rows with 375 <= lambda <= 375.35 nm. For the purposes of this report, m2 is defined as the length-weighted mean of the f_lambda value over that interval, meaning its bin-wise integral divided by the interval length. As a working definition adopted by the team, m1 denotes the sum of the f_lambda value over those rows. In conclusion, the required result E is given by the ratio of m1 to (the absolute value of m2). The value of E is 4.00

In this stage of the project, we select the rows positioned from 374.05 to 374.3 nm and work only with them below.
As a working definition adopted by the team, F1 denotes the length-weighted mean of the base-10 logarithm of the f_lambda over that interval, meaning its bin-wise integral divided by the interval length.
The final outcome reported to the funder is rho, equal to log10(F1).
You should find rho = -0.343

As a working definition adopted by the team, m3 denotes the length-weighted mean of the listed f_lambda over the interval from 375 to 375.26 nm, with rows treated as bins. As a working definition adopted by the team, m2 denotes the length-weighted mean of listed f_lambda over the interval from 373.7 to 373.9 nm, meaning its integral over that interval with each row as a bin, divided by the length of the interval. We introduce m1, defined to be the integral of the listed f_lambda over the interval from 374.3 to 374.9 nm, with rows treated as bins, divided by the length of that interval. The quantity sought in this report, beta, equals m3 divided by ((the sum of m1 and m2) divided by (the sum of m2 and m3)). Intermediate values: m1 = 2.4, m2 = 2.5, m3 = 2.84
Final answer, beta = 3.1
